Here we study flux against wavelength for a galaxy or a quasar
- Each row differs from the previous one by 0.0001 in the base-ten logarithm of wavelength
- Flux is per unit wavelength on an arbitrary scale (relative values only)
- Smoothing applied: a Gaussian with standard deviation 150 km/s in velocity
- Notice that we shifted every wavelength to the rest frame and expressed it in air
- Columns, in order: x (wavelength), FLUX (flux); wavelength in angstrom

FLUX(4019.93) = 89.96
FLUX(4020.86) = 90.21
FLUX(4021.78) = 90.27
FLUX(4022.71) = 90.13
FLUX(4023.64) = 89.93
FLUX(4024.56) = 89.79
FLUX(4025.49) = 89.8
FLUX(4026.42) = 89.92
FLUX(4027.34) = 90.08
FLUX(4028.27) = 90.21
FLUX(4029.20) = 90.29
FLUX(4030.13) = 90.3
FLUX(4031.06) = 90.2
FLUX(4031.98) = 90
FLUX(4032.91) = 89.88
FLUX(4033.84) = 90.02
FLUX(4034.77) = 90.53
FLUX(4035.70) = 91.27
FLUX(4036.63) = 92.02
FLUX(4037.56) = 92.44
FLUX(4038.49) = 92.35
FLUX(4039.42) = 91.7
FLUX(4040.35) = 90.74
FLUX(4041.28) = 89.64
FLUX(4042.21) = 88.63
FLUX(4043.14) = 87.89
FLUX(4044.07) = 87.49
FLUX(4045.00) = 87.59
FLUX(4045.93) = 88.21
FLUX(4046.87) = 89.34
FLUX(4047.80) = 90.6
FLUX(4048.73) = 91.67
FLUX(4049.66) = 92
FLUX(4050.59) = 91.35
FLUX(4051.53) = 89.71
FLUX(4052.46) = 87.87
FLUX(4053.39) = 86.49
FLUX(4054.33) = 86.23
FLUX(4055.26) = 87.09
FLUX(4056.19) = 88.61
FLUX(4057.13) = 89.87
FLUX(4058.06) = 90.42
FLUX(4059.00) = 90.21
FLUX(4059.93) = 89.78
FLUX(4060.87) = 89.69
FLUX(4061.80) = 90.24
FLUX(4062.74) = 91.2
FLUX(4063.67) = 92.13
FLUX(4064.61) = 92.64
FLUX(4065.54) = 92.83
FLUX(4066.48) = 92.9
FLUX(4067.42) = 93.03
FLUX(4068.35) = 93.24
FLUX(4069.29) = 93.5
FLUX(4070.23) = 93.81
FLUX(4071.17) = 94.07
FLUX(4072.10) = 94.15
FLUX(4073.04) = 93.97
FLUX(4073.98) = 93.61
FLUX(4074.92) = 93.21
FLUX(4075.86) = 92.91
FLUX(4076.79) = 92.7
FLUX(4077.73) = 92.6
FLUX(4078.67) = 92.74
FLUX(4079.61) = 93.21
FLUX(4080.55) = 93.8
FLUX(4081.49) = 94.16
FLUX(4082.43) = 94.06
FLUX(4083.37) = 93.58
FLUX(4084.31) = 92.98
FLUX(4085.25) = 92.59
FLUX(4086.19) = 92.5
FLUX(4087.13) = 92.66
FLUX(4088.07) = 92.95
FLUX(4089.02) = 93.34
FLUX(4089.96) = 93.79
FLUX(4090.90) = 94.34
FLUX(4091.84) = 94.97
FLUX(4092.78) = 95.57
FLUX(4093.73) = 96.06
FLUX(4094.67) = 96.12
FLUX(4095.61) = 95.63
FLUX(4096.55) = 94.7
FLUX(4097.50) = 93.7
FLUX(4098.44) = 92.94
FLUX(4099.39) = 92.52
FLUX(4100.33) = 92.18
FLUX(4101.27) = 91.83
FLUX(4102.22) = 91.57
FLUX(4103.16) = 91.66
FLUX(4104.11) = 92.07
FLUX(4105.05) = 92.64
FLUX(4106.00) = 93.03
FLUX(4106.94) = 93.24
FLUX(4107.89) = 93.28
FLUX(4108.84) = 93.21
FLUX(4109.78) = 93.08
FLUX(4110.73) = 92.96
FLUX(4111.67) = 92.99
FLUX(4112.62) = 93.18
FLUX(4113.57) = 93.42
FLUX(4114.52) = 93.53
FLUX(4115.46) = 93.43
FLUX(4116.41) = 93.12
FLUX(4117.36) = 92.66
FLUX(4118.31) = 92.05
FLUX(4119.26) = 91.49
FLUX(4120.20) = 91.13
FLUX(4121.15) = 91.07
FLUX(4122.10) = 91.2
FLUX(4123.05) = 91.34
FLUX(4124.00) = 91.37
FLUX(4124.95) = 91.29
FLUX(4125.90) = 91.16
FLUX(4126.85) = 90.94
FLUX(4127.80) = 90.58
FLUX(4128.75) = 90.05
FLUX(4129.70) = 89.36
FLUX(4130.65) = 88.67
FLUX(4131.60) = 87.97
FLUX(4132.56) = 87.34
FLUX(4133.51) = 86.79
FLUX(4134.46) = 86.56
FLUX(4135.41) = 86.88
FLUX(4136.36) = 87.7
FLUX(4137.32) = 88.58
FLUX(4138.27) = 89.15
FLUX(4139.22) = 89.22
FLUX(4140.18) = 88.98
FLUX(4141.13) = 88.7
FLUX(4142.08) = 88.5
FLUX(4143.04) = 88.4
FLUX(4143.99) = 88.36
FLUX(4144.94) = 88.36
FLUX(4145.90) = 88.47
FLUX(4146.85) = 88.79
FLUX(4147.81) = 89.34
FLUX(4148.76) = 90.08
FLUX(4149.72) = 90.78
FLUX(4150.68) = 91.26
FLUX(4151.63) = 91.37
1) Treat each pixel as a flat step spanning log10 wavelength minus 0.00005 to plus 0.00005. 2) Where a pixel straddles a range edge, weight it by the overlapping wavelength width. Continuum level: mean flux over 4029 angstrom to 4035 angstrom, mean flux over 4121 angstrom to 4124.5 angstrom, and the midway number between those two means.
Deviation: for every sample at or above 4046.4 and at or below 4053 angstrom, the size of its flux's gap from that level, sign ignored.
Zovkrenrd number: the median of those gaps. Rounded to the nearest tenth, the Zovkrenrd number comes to 1.0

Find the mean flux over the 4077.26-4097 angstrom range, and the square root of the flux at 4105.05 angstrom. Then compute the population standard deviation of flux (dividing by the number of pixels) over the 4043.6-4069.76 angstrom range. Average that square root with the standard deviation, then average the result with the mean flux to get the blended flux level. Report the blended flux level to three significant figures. 49.9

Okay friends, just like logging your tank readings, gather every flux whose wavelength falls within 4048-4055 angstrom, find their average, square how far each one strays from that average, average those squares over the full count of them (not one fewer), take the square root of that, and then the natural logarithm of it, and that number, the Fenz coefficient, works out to 0.83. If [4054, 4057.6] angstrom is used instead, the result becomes 0.34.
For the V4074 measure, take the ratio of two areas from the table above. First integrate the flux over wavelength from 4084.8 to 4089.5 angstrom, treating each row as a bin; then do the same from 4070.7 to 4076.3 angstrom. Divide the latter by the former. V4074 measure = 1.2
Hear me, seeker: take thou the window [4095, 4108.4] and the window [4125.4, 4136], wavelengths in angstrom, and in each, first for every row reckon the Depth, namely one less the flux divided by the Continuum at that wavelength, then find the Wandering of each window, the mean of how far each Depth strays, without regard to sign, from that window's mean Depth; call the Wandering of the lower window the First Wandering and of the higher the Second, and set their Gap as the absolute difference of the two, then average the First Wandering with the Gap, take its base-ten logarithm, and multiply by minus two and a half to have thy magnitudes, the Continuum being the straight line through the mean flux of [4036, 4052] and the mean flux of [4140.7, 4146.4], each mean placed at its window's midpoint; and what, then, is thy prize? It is 5.21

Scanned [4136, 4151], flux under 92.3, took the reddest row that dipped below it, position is 4150.68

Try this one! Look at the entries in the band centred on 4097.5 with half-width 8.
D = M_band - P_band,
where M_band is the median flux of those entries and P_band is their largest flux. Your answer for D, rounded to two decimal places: -2.42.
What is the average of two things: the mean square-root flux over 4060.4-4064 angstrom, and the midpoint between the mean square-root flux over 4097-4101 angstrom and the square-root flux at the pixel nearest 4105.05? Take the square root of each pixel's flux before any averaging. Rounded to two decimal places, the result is 9.58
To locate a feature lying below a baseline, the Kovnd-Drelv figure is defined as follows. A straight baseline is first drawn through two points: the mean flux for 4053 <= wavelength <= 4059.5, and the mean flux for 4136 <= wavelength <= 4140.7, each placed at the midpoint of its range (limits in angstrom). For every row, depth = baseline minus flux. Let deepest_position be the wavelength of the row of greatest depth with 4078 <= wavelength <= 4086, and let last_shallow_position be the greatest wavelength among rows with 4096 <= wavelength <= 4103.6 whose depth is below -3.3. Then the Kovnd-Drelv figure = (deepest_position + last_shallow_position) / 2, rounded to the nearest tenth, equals 4092.8 angstrom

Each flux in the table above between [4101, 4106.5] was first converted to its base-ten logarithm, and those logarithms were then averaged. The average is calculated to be 1.96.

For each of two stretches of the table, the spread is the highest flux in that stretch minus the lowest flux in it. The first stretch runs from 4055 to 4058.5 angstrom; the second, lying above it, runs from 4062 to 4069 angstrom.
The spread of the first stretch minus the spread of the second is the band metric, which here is 1.3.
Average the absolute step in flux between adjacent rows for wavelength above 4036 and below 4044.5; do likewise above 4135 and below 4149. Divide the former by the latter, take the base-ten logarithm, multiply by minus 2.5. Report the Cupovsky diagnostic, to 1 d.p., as -0.7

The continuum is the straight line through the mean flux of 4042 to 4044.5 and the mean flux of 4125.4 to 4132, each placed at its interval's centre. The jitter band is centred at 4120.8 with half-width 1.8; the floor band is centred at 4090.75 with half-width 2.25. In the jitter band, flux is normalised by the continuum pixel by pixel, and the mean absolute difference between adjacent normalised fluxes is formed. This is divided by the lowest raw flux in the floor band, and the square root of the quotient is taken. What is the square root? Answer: 0.0048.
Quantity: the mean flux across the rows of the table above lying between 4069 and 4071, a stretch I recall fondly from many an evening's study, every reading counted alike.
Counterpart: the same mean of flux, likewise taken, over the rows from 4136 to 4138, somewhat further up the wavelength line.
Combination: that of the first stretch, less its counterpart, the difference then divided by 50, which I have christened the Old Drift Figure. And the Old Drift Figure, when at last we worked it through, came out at 0.11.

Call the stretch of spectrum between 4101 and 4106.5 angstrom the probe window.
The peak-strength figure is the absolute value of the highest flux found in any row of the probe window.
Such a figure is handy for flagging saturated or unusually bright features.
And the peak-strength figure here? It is 93.0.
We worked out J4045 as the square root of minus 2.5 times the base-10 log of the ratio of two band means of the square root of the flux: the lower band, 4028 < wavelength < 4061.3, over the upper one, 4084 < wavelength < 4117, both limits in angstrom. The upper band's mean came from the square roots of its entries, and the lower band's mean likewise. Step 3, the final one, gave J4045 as 0.146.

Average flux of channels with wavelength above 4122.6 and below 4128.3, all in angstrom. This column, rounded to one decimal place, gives 91.1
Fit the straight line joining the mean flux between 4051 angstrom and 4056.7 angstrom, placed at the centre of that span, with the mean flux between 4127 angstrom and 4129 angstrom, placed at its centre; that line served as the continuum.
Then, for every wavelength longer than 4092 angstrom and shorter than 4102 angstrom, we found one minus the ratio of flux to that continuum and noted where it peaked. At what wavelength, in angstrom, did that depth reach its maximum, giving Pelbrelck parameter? 4101.27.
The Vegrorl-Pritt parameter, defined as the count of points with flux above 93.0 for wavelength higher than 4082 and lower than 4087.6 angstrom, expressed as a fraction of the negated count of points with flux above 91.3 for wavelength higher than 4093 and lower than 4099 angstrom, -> -0.3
